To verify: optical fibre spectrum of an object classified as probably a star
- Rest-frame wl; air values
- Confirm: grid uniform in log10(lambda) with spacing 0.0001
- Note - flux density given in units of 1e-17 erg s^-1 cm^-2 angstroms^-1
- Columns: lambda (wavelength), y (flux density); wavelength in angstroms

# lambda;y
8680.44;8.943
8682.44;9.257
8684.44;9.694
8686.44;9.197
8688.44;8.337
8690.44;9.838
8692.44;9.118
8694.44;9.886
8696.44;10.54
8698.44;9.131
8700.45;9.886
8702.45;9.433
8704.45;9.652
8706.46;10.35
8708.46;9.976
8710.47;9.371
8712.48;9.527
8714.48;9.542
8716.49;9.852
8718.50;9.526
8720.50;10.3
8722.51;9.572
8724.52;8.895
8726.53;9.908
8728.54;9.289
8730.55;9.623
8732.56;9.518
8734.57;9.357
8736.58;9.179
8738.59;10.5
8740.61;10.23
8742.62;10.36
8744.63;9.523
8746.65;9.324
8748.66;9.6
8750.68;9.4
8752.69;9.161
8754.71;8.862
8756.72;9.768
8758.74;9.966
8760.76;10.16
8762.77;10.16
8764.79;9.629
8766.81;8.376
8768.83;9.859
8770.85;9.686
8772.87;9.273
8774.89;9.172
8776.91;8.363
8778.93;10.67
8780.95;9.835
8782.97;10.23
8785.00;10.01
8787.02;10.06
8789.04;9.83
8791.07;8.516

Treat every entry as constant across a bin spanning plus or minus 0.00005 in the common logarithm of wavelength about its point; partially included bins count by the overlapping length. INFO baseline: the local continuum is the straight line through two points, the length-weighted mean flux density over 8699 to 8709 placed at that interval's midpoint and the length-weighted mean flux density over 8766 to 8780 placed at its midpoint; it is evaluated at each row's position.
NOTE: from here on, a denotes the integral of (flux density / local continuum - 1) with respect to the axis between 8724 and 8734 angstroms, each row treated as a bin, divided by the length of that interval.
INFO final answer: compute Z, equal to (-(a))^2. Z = 0.0004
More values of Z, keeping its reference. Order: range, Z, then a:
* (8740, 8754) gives 0.0001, 0.01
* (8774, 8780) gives 0.0001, 0.01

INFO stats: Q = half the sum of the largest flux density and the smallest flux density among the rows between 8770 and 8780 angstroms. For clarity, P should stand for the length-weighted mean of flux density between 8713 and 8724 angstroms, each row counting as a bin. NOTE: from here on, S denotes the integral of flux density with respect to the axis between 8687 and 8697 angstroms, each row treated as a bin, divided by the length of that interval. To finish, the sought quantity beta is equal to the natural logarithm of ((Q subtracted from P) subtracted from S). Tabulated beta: 2.23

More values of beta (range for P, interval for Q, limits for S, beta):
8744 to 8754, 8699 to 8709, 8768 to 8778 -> 2.28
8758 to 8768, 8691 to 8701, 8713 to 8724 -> 2.29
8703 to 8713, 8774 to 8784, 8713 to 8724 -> 2.25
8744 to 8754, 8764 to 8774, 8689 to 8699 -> 2.24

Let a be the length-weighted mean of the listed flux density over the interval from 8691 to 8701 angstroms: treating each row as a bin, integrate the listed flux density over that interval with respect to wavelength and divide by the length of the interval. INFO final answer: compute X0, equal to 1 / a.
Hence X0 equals 0.103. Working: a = 9.71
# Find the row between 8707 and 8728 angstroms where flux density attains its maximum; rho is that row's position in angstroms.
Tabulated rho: 8720.50 angstroms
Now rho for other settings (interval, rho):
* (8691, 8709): 8696.44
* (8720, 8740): 8738.59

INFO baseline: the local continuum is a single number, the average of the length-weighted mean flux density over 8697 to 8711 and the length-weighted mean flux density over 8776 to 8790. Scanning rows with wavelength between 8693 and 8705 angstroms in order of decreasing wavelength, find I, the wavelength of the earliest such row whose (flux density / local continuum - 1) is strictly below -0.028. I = 8702.45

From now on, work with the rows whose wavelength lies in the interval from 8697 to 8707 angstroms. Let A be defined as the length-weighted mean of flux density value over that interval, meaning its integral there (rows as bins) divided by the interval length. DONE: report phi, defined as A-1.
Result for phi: 8.70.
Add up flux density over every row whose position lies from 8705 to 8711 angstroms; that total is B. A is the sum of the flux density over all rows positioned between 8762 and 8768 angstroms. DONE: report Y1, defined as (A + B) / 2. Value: 28.9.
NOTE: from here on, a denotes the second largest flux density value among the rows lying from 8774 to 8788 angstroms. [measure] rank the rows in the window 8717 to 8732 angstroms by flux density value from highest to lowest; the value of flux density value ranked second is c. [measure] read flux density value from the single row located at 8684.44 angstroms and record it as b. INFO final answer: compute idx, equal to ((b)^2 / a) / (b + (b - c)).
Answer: 0.97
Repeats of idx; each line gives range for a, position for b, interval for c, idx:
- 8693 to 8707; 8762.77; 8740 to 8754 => 0.99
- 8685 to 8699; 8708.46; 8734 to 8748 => 1.05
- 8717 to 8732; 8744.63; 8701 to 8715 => 1.01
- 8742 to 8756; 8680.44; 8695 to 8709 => 1.11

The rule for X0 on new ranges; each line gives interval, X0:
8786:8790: 0.100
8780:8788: 0.100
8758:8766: 0.101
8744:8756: 0.107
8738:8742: 0.097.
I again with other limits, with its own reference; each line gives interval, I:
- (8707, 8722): 8710.47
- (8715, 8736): 8734.57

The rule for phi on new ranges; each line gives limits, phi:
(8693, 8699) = 8.86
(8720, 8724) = 8.76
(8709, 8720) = 8.61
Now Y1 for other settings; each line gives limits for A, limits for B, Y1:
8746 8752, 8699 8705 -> 28.6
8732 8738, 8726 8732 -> 28.4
